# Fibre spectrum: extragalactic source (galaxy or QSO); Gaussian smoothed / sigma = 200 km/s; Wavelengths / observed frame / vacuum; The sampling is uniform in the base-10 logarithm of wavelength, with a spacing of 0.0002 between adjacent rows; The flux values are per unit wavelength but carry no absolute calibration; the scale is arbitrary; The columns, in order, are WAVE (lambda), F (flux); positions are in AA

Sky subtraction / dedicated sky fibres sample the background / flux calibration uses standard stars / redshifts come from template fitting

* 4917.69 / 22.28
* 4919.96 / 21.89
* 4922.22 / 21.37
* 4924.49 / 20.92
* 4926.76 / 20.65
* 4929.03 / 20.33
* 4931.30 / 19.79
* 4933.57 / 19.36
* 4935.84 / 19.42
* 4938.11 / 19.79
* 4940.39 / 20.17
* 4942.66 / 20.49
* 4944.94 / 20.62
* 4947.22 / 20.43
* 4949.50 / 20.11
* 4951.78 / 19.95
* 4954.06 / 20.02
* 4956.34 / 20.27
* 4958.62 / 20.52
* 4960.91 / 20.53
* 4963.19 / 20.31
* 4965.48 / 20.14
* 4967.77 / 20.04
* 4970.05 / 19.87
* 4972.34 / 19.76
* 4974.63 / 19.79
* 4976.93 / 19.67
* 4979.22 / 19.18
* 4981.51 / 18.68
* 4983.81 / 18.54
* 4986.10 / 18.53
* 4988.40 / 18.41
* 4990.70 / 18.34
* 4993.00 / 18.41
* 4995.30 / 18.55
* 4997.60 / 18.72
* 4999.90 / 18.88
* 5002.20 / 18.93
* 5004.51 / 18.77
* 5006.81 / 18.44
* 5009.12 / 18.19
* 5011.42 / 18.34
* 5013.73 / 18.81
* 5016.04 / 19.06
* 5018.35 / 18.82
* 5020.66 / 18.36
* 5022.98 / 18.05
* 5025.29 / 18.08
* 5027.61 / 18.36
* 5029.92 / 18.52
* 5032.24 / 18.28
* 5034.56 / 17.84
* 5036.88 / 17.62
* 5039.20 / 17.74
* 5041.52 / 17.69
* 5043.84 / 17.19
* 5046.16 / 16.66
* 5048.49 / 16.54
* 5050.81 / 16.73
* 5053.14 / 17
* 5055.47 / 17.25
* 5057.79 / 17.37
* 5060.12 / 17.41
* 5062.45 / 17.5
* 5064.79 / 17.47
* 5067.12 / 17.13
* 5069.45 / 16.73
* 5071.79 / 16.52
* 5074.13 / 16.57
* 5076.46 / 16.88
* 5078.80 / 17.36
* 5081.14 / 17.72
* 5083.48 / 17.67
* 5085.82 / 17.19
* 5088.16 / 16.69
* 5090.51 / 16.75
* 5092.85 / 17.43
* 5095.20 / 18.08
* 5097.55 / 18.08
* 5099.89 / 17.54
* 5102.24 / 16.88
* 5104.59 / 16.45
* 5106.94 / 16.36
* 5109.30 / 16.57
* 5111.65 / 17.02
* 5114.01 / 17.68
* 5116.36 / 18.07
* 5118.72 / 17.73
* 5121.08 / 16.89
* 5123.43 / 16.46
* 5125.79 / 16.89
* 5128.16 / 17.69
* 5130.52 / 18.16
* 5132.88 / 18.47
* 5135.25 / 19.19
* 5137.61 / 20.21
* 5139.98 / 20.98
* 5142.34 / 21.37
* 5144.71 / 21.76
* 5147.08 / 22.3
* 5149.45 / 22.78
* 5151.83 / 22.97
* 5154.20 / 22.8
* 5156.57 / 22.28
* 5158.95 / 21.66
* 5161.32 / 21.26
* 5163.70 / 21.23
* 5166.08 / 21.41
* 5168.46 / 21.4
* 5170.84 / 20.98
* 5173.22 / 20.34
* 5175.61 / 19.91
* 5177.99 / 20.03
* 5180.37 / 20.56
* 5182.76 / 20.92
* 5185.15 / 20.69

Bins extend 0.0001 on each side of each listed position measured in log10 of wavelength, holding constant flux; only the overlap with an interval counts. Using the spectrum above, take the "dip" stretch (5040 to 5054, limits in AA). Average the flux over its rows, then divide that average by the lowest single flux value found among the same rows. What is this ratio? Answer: 1.03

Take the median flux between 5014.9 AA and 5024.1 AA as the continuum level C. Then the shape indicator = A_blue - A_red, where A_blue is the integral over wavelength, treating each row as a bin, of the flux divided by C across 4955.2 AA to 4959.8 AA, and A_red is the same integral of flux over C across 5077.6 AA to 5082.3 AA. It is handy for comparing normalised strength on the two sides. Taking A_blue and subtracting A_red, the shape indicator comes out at 0.6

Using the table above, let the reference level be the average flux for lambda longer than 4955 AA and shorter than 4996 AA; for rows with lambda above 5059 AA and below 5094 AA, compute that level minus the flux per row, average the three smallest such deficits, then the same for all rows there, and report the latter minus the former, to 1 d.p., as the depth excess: 0.5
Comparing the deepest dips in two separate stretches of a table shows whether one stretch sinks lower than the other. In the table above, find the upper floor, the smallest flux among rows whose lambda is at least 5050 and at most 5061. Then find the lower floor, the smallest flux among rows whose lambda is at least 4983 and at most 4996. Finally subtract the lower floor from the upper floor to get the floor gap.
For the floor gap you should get -1.6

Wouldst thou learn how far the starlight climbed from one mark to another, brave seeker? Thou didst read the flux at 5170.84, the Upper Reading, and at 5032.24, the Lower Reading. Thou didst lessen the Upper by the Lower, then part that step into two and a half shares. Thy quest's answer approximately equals 1.1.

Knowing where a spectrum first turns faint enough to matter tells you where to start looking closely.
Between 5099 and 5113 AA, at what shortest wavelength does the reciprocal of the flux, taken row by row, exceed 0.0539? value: 5099.89 AA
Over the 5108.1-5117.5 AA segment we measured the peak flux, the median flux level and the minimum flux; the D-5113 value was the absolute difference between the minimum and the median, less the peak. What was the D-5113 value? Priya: -17.3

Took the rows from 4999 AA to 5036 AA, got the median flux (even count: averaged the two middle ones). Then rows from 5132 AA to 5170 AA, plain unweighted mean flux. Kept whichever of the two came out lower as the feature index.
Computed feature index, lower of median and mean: 18.4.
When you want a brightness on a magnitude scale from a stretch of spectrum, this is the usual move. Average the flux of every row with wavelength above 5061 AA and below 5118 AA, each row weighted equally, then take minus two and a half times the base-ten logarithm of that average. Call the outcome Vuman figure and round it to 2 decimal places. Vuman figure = -3.09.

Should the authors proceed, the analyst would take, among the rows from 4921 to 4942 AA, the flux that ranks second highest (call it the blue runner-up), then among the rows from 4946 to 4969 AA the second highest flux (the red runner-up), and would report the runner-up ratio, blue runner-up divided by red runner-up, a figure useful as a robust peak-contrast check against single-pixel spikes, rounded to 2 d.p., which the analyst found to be 1.02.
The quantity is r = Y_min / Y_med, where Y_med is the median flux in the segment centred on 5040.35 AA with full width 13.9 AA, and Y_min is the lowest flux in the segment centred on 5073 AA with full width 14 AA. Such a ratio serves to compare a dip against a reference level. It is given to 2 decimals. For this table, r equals 0.94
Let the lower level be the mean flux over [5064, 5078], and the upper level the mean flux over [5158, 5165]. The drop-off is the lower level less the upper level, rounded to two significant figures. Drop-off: -4.5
